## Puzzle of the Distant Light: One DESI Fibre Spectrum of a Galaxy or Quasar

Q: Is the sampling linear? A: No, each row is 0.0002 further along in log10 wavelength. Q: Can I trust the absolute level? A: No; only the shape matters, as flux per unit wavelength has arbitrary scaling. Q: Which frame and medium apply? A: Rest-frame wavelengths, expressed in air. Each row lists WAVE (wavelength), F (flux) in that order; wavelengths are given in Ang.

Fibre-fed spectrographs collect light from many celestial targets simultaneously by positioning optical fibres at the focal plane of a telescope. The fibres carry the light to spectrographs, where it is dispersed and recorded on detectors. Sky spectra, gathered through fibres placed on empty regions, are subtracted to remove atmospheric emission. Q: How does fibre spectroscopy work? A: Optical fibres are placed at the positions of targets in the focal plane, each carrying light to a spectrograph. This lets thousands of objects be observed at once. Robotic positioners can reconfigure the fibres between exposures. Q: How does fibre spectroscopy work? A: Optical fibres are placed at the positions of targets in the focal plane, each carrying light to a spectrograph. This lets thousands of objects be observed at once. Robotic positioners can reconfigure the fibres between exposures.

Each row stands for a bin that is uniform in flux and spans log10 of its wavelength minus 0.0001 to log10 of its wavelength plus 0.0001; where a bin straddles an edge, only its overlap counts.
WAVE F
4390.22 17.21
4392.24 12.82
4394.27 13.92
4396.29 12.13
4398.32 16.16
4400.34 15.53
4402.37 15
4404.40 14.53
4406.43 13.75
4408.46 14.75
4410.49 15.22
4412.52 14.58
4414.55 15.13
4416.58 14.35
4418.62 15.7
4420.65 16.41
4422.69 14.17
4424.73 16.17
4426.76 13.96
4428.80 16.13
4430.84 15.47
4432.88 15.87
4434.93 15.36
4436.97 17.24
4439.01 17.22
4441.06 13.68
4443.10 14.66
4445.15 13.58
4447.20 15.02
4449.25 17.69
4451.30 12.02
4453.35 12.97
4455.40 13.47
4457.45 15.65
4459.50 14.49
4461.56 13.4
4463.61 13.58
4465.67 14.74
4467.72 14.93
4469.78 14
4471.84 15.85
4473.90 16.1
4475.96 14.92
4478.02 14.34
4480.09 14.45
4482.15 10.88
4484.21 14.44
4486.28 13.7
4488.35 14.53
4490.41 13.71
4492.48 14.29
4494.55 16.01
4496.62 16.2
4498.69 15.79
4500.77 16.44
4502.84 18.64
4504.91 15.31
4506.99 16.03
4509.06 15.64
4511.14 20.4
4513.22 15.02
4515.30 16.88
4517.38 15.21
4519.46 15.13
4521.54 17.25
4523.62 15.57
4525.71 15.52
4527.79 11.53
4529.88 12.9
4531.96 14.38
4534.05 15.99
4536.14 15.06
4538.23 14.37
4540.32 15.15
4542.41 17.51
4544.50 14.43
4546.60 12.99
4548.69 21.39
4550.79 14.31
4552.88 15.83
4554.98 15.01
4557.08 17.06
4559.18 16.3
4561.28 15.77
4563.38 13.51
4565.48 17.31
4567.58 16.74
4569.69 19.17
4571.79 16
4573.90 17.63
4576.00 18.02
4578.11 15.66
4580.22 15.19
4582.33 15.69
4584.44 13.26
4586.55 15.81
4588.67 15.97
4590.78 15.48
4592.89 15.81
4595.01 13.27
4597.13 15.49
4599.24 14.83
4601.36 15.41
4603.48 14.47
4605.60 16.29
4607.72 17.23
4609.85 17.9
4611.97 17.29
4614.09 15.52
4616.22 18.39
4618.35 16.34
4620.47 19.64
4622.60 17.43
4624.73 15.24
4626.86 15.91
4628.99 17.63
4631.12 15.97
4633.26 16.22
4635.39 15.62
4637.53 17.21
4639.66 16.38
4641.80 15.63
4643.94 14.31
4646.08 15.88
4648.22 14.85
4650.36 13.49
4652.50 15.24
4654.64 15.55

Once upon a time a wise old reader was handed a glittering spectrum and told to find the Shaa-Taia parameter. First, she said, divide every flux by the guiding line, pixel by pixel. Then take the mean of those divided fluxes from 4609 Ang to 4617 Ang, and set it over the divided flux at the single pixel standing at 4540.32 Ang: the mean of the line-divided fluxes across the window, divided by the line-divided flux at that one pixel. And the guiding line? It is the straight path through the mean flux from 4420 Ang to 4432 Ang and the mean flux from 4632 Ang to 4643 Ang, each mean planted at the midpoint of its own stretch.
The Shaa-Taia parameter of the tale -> 1.12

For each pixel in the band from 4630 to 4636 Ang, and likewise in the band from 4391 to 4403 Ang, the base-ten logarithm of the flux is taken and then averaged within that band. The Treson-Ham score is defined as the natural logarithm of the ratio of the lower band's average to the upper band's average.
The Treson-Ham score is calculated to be -0.04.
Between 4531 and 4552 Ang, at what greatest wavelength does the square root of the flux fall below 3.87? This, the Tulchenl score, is 4550.79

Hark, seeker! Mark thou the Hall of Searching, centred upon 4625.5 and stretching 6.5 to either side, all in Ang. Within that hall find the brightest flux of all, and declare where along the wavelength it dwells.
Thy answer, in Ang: 4620.47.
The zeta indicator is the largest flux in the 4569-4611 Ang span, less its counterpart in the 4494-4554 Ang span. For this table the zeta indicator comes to -2.2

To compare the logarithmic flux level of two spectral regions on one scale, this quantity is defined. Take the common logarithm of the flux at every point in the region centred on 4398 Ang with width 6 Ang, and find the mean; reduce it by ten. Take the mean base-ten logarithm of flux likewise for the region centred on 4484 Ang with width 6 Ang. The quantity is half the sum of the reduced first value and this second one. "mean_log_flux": -3.86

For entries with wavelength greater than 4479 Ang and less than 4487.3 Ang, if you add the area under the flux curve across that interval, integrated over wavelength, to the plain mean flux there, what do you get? 124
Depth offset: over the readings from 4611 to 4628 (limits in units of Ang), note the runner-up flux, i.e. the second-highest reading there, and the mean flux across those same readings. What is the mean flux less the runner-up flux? -1.42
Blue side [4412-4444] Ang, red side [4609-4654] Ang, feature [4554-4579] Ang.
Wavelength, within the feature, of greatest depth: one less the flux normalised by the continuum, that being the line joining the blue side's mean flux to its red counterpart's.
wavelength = 4563.38 Ang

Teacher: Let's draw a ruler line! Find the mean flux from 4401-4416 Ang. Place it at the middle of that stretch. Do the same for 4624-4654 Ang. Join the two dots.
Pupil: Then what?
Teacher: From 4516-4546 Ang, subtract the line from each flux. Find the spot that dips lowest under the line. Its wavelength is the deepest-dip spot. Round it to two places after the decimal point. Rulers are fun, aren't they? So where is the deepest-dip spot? 4527.79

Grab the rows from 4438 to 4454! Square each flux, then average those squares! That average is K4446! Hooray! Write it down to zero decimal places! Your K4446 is 217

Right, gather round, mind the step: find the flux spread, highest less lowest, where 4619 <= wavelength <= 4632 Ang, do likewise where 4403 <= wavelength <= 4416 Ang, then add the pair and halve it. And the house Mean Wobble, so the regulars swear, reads 3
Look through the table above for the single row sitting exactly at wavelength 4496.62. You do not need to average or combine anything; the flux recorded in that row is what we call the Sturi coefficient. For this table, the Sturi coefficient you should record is 16.2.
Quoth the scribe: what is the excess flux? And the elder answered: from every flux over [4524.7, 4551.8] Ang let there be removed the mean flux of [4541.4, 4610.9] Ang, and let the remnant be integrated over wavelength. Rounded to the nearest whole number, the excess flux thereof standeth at -25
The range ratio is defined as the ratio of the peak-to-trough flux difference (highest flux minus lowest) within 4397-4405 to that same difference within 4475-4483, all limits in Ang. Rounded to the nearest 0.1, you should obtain 0.4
